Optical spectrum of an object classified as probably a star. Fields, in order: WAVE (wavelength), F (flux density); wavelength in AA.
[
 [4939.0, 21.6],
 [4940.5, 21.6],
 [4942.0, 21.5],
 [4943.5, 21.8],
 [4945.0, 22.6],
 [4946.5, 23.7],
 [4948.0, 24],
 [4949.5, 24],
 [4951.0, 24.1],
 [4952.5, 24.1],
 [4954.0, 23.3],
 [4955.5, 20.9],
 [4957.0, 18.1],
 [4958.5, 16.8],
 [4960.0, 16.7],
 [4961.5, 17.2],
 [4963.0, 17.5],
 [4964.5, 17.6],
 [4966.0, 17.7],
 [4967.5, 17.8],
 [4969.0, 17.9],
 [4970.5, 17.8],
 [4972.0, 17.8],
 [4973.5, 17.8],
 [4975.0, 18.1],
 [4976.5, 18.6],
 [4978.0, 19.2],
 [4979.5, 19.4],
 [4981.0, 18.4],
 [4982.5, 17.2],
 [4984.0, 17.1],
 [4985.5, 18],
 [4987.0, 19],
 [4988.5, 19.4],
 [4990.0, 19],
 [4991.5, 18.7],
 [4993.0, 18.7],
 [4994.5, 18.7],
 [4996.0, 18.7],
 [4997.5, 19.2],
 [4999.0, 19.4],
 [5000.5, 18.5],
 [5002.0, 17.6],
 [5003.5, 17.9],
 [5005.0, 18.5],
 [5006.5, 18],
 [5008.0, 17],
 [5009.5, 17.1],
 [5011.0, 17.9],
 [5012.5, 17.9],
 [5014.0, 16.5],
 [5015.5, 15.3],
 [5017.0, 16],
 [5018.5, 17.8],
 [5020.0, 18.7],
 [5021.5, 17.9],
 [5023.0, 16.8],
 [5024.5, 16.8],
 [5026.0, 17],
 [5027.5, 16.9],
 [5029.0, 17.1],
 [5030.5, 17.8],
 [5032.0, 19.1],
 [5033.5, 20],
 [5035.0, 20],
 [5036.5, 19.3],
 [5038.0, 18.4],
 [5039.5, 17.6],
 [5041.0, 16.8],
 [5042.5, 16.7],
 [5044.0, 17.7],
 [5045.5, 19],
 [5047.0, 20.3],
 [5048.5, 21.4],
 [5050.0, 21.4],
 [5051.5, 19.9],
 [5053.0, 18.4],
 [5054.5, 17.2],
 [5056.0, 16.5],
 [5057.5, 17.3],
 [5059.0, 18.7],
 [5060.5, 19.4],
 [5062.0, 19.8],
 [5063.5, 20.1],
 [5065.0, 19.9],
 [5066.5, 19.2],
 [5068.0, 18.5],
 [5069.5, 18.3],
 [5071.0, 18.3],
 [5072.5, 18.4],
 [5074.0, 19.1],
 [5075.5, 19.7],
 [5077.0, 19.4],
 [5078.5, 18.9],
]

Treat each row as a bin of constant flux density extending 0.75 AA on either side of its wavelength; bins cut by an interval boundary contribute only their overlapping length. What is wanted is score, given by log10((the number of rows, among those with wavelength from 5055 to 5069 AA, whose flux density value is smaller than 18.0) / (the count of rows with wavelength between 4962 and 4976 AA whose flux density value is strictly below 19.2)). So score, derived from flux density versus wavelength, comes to -0.7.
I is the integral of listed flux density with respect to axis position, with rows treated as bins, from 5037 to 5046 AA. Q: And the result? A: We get 159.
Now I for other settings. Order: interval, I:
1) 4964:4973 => 160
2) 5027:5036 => 167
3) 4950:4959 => 193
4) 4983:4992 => 166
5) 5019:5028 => 156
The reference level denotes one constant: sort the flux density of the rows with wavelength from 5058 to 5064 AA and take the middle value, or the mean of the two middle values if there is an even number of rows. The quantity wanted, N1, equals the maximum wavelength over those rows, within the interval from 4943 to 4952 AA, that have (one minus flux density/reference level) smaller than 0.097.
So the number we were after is 4951.0 AA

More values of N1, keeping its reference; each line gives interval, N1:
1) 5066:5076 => 5075.5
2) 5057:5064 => 5063.5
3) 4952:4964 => 4957.0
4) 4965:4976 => 4975.0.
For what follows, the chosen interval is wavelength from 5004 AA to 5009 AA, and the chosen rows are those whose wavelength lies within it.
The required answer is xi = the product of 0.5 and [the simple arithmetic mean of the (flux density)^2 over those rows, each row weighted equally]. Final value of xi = 159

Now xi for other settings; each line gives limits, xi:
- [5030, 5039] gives 183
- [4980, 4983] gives 159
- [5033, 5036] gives 200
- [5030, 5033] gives 170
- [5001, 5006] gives 162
